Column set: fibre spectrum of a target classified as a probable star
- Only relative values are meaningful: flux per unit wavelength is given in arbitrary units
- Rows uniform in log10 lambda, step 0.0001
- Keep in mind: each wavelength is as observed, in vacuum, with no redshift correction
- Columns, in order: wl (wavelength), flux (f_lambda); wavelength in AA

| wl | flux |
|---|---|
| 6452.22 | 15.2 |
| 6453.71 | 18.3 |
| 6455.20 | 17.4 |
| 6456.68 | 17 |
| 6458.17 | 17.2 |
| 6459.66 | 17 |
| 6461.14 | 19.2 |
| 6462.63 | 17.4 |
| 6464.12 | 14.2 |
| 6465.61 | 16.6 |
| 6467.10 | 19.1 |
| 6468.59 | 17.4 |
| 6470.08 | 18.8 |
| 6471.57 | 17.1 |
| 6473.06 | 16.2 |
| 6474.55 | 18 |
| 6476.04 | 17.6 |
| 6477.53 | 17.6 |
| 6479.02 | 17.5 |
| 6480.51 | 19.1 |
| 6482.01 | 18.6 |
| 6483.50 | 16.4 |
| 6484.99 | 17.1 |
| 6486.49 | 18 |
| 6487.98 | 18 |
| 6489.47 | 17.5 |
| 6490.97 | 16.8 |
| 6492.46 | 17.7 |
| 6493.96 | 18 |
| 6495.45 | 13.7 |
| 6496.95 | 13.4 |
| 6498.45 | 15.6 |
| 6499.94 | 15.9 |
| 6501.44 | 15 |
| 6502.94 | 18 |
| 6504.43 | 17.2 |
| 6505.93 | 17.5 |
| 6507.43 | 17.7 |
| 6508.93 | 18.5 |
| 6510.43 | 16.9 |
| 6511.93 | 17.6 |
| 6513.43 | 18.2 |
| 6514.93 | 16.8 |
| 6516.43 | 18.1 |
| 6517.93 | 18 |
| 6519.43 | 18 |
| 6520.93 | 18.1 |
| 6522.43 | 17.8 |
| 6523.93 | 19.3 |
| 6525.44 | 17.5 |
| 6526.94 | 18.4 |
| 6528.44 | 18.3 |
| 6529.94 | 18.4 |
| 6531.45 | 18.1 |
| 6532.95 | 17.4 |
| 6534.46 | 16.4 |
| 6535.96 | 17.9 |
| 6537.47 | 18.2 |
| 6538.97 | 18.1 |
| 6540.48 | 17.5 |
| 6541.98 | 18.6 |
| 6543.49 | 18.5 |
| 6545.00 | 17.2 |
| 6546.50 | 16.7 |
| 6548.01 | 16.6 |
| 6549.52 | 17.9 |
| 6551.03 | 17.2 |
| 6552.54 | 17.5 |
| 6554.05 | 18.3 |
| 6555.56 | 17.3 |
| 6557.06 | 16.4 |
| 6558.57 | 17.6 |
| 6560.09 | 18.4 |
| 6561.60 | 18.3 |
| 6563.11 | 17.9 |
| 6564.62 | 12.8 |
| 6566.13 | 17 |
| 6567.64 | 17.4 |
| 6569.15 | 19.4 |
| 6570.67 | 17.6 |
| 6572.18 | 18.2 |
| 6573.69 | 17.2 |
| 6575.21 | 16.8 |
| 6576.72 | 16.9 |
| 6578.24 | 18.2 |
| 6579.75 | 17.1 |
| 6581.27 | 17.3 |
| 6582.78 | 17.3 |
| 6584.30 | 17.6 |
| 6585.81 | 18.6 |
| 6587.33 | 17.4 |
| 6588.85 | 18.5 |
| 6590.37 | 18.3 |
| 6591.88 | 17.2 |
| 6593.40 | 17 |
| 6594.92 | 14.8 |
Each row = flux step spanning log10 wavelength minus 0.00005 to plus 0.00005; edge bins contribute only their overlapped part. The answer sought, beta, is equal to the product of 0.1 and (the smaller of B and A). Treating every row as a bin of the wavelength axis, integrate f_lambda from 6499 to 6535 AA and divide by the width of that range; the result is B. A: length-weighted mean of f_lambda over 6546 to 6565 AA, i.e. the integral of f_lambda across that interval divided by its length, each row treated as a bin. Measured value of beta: 1.72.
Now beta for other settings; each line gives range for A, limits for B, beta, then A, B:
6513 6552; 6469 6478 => 1.75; 17.81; 17.5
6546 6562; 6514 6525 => 1.75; 17.46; 18.0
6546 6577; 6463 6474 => 1.71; 17.31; 17.1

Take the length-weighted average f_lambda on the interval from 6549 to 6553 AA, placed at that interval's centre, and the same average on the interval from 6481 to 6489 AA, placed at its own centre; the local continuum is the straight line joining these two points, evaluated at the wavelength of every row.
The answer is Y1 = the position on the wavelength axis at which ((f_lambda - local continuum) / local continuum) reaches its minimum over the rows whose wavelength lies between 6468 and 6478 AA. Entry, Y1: 6473.06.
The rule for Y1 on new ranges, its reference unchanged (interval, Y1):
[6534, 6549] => 6534.46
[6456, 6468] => 6464.12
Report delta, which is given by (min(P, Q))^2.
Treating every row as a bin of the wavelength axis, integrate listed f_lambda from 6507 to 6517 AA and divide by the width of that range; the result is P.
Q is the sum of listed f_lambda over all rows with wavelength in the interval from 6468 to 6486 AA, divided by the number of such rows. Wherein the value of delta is 310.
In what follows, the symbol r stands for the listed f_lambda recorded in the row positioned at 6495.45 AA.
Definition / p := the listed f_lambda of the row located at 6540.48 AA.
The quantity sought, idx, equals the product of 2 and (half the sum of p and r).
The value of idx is 31.2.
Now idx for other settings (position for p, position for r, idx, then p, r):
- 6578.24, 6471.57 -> 35.3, 18.2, 17.1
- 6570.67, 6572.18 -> 35.8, 17.6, 18.2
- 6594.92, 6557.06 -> 31.2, 14.8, 16.4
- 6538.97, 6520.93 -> 36.2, 18.1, 18.1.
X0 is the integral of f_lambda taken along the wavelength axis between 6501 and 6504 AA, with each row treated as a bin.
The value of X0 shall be 50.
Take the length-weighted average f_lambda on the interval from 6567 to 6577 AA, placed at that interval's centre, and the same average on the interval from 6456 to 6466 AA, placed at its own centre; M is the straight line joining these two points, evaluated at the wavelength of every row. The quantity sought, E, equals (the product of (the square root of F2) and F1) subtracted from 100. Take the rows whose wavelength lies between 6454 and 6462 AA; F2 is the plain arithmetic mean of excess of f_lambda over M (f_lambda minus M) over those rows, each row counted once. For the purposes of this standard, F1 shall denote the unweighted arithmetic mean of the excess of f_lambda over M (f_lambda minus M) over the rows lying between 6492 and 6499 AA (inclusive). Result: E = 101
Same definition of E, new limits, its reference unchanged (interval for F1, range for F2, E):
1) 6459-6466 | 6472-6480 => 100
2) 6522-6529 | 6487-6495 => 99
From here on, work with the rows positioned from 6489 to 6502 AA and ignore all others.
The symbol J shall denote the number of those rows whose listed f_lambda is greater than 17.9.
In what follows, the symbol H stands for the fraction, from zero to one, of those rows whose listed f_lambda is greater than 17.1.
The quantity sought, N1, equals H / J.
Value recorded 0.33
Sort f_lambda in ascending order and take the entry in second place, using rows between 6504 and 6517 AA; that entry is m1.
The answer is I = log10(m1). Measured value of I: 1.23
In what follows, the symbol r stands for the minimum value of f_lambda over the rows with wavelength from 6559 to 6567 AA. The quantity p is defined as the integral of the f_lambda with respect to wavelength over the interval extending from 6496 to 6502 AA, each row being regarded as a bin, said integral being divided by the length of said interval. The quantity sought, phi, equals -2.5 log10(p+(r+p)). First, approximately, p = 14.9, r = 12.8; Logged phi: -4.07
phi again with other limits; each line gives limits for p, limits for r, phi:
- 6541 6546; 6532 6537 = -4.30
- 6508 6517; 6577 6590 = -4.30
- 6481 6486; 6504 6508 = -4.29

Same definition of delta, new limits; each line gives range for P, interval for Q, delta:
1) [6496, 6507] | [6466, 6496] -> 259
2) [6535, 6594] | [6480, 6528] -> 300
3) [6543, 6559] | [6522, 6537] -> 301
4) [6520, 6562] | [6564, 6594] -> 302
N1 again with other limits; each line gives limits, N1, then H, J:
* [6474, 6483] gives 0.33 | 1.00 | 3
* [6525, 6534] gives 0.25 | 1.00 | 4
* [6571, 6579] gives 0.30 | 0.60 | 2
